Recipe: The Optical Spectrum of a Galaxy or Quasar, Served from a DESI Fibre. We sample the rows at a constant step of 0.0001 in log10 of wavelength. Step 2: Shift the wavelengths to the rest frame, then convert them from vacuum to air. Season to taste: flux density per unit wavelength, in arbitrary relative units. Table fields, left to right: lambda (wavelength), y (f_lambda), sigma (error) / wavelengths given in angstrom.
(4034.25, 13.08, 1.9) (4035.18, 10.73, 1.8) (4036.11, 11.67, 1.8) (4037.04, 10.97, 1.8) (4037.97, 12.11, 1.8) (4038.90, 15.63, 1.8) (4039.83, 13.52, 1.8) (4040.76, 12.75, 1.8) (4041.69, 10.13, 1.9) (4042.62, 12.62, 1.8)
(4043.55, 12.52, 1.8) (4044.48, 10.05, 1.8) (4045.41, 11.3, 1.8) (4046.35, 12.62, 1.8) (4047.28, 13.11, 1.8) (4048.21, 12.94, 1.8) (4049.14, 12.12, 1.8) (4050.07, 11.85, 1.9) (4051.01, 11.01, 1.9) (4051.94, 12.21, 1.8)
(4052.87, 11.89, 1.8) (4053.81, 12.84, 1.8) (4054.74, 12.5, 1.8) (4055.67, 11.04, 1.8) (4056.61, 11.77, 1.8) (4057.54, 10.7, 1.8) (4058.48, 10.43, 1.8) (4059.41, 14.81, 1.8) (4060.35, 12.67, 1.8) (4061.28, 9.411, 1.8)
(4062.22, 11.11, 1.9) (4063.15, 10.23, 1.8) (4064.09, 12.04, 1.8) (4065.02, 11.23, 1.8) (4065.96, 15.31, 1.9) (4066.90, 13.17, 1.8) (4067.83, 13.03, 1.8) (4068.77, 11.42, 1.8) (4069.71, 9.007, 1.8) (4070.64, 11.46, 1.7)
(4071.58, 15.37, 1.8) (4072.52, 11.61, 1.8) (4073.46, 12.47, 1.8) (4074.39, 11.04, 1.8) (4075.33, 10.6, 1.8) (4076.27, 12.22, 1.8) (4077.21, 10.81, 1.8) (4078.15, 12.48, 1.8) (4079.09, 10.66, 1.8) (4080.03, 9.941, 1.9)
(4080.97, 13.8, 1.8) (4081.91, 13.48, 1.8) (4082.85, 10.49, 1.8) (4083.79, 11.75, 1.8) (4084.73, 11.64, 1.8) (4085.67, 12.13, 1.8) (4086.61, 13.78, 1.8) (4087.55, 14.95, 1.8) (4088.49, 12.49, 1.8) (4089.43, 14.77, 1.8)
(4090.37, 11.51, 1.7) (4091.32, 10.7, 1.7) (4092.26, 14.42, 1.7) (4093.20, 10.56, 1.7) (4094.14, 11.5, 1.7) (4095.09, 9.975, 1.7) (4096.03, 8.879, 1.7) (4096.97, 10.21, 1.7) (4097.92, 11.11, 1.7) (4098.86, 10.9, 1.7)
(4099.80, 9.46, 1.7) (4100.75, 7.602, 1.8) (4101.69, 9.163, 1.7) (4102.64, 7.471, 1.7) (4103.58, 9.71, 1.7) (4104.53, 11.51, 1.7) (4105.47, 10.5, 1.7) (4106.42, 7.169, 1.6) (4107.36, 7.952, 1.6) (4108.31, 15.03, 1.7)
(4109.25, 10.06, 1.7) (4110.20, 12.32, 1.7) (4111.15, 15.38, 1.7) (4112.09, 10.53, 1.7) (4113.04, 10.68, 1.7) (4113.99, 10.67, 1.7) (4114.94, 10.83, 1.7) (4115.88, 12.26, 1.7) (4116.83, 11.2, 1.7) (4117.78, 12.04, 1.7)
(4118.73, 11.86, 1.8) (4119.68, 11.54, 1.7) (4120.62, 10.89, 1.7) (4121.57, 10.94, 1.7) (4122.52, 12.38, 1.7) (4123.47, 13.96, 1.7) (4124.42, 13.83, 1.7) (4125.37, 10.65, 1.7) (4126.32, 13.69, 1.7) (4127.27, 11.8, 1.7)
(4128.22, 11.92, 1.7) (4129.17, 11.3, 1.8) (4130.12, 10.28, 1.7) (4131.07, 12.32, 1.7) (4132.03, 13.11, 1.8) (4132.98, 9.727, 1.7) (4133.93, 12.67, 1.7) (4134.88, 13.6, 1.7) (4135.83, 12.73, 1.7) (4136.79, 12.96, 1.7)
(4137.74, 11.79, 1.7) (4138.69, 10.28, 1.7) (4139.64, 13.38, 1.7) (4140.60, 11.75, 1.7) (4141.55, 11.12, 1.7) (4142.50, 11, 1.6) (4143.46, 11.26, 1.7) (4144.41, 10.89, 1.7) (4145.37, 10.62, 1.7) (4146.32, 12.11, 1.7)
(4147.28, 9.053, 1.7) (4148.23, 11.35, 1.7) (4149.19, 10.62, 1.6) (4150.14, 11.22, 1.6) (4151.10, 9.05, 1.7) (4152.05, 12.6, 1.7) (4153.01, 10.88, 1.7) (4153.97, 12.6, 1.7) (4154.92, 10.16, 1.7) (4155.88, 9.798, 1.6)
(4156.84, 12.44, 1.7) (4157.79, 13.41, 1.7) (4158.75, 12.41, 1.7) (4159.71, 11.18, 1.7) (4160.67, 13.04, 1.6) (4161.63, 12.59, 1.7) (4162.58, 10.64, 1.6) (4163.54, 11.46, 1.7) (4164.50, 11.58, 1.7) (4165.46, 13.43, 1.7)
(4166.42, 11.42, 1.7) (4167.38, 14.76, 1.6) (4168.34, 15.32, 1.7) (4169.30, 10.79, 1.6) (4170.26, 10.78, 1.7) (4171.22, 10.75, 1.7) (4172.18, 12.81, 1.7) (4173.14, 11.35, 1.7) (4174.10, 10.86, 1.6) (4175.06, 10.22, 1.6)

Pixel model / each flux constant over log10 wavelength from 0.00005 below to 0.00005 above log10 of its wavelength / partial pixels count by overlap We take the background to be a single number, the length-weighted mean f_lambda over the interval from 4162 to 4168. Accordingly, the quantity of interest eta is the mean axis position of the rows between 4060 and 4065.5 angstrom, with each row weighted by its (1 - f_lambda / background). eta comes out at 4062.7 angstrom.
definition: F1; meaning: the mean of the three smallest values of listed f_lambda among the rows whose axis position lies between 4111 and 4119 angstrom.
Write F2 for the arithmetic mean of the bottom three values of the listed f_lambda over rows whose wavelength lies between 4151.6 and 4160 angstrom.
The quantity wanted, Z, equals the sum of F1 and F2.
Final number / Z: 20.9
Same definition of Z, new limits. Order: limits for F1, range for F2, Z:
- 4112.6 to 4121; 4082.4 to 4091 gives 21.9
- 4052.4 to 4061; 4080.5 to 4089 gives 22.0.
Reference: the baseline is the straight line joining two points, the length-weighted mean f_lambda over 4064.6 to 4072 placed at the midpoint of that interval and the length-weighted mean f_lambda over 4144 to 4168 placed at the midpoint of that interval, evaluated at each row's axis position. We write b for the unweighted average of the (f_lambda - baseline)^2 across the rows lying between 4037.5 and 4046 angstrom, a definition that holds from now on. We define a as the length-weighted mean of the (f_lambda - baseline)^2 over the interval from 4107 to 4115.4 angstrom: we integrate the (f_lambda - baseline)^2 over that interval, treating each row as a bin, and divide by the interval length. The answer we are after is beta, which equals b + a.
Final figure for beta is 8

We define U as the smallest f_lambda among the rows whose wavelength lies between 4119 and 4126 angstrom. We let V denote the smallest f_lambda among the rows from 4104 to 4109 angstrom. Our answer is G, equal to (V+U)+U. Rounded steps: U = 10.65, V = 7.169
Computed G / 28.5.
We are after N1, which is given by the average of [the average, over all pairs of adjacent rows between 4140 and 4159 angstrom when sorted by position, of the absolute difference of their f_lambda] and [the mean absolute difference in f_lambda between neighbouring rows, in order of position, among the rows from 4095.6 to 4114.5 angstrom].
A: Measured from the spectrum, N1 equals 1.8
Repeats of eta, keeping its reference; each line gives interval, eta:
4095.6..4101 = 4098.7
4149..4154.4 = 4150.7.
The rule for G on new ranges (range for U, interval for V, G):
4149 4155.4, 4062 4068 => 28.3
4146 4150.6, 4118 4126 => 28.8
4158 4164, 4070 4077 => 31.9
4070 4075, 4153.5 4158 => 31.9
